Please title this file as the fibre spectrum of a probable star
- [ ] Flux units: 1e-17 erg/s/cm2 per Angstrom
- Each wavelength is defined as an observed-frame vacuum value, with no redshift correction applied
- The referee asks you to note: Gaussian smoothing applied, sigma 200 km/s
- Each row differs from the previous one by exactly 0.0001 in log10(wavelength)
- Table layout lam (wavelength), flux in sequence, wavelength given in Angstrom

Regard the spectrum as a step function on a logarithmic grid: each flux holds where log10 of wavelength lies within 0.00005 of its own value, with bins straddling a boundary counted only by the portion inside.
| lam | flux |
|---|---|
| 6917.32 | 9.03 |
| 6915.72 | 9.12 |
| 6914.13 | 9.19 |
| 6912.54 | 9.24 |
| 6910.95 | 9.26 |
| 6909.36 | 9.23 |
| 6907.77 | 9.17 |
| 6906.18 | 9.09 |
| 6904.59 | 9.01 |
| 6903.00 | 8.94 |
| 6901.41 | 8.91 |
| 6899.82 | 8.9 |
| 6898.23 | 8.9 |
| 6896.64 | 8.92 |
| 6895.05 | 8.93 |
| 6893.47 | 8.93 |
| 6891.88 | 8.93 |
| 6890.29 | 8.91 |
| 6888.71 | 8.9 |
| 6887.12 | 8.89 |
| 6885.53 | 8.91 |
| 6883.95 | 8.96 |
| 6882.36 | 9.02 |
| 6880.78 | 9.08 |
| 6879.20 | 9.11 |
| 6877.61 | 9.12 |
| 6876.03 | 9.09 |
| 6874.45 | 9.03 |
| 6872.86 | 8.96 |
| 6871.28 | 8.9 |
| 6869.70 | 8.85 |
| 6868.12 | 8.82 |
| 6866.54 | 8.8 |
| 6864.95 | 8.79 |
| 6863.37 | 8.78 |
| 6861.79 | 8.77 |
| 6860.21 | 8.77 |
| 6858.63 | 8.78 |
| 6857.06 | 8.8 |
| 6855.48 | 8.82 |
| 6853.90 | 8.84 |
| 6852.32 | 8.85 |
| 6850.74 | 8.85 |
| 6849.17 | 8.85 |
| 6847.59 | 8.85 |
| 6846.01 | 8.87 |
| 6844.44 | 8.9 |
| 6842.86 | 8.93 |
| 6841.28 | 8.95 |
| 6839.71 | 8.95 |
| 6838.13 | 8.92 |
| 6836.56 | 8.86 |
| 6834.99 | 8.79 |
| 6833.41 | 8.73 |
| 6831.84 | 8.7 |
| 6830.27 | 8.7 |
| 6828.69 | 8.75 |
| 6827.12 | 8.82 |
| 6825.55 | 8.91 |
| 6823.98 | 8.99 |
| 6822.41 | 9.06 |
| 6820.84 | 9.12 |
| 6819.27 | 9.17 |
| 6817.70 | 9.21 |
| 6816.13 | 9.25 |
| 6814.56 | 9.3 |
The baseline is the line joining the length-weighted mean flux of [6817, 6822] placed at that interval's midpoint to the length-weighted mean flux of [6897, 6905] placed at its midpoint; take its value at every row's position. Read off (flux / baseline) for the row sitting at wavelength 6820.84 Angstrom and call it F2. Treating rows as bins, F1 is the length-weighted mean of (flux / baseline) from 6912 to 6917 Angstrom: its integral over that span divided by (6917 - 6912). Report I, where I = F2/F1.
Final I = 0.97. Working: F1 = 1.031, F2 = 0.996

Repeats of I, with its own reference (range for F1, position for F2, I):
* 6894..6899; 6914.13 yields 1.04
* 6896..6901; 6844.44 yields 0.98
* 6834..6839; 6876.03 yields 1.04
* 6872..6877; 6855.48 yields 0.97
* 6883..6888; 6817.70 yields 1.01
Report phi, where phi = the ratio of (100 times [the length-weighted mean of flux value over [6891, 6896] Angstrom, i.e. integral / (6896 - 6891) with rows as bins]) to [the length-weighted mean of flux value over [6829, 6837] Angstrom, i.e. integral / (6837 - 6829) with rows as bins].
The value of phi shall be 102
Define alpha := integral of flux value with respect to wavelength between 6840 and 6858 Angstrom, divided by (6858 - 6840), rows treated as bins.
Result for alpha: 8.87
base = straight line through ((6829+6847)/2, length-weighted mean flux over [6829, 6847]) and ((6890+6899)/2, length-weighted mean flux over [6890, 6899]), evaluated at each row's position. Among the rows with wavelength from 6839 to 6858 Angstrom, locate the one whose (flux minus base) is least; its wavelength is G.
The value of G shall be 6857.06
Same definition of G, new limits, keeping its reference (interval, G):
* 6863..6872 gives 6863.37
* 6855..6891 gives 6861.79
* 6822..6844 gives 6831.84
